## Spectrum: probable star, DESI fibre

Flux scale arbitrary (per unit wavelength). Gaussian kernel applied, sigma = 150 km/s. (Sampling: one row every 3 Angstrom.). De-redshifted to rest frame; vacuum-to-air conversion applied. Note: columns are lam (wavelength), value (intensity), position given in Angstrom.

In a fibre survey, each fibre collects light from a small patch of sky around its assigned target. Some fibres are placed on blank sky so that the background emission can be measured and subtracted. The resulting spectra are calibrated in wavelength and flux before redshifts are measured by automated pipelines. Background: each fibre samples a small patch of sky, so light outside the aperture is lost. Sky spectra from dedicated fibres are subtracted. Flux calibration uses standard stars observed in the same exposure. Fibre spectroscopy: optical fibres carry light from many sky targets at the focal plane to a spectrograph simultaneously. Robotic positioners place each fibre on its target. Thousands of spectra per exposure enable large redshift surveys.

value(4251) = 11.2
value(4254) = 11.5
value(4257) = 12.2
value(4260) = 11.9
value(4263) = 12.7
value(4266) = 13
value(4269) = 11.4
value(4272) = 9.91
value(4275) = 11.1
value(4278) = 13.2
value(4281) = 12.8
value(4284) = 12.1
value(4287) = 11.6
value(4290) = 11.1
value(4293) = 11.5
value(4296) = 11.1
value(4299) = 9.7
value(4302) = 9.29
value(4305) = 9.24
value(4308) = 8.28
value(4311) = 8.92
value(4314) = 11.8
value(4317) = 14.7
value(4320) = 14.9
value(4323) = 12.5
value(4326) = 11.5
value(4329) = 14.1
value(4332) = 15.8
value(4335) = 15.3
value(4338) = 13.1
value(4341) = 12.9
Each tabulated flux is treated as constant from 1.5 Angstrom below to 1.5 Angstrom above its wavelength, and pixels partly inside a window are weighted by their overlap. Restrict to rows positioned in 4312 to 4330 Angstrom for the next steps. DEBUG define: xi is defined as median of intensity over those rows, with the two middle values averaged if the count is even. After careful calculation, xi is 13.3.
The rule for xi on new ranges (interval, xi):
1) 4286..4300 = 11.1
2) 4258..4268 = 12.7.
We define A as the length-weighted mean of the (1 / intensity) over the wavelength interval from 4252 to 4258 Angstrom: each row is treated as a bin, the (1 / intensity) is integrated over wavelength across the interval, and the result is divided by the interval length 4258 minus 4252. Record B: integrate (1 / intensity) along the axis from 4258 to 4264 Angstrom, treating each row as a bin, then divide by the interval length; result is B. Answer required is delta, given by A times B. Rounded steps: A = 0.085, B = 0.082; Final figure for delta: 0.007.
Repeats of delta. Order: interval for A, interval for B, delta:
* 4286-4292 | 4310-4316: 0.008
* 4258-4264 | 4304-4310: 0.009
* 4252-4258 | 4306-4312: 0.010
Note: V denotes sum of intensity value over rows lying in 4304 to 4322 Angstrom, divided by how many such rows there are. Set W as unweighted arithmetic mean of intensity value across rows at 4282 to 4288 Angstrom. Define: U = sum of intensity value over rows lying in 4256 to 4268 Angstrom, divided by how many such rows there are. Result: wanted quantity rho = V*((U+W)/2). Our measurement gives 137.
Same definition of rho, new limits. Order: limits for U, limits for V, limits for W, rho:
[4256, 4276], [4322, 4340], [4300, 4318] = 152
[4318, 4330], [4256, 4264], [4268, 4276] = 148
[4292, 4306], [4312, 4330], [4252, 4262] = 146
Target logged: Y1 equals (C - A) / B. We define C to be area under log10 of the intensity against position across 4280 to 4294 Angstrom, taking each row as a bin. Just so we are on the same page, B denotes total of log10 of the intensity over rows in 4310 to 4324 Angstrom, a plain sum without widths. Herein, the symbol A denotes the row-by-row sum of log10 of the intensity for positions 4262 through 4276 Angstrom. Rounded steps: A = 5.32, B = 5.5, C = 15.0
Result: 1.77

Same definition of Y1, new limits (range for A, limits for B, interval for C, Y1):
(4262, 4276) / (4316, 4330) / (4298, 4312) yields 1.43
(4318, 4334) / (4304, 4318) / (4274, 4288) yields 1.88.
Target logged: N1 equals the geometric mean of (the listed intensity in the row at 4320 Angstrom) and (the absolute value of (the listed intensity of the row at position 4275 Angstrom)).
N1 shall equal 12.9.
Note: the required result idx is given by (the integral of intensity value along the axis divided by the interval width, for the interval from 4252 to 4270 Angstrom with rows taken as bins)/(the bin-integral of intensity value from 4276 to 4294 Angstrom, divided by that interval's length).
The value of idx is 1.01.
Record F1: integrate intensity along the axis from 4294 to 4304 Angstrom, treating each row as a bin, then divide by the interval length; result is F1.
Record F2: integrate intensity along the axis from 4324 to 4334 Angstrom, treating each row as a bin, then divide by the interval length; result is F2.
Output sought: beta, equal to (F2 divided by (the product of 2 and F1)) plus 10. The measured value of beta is 10.7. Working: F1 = 10.1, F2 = 13.8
